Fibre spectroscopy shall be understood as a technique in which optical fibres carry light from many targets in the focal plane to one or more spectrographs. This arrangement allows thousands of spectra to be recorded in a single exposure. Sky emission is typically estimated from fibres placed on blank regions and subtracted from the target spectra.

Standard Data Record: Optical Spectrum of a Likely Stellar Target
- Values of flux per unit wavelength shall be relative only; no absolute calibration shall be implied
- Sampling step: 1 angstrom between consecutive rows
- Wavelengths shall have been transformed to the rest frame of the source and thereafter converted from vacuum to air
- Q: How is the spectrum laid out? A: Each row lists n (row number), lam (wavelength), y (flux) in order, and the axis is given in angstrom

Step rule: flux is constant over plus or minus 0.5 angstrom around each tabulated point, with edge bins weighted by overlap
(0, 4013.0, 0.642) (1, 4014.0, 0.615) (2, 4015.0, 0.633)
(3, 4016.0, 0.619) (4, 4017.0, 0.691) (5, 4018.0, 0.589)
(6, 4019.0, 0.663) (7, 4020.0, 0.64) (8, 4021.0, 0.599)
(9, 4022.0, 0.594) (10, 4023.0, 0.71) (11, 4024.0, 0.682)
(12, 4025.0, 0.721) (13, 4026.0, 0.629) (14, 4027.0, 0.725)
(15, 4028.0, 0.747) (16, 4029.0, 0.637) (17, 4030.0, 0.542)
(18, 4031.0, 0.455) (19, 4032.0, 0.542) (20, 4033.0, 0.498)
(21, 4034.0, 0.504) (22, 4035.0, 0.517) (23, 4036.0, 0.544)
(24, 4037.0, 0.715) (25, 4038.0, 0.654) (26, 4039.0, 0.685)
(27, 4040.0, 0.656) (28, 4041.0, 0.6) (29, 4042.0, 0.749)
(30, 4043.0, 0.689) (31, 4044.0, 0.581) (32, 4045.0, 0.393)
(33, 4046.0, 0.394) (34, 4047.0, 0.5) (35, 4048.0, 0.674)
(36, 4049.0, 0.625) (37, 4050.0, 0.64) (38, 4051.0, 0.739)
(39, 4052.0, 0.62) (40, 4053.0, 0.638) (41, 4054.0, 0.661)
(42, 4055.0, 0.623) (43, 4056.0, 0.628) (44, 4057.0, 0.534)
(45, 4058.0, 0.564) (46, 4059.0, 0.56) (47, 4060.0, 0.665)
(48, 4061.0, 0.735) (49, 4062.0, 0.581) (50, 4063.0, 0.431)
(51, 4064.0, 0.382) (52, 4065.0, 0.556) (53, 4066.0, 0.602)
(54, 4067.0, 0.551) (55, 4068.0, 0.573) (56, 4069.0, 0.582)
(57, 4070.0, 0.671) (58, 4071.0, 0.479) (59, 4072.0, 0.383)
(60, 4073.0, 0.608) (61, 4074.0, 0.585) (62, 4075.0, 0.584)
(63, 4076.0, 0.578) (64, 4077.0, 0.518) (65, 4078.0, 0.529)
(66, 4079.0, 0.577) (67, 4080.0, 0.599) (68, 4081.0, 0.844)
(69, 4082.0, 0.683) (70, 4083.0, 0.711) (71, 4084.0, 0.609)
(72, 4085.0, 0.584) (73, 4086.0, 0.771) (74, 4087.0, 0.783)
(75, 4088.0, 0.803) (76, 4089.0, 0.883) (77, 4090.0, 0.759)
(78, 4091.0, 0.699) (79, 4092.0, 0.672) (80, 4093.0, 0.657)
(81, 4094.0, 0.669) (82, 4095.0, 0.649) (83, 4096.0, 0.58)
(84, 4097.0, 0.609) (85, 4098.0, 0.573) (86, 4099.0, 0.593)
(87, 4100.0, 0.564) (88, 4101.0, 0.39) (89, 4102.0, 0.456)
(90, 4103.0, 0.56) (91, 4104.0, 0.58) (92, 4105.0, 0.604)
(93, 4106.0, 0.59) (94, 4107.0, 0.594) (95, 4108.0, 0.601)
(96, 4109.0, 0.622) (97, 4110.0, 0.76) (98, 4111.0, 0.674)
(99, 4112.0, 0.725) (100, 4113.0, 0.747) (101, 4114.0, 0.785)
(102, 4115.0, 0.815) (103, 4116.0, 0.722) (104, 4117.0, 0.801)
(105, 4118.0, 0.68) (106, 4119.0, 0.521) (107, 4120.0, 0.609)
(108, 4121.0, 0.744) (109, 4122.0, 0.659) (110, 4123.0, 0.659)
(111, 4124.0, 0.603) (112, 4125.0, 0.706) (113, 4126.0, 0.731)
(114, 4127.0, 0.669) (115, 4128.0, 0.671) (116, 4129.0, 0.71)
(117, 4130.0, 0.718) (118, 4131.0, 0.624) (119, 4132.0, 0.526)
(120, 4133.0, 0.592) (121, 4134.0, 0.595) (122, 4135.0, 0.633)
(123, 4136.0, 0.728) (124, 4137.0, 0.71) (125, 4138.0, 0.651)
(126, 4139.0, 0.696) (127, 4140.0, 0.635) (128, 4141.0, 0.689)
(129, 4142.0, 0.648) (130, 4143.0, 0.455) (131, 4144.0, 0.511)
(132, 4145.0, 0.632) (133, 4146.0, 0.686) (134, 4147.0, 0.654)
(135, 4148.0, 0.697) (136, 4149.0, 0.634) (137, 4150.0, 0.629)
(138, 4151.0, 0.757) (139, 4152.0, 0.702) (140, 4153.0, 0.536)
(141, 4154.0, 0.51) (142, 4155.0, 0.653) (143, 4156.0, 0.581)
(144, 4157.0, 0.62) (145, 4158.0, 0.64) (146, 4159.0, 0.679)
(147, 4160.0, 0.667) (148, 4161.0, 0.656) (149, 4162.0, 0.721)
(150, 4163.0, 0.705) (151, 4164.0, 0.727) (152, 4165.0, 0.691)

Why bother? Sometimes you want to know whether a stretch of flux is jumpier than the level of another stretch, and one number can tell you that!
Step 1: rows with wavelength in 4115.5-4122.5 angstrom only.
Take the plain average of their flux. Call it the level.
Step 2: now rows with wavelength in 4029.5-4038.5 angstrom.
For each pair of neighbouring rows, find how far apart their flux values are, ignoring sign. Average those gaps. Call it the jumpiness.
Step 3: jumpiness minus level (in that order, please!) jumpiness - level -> -0.615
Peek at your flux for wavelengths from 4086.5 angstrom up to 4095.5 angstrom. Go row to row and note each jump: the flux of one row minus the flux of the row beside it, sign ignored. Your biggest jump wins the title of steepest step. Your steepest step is 0.124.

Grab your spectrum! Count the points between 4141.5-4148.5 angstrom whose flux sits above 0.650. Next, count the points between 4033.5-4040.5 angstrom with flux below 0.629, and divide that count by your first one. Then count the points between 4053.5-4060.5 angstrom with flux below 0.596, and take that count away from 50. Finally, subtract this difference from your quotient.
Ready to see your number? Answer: -46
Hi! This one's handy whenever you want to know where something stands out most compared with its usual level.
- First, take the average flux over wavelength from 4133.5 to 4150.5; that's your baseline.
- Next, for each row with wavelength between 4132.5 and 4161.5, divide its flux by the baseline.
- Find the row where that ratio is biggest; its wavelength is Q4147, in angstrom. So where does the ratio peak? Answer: 4151.0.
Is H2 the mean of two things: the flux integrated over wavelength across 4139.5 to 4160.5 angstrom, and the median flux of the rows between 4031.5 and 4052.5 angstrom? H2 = 6.9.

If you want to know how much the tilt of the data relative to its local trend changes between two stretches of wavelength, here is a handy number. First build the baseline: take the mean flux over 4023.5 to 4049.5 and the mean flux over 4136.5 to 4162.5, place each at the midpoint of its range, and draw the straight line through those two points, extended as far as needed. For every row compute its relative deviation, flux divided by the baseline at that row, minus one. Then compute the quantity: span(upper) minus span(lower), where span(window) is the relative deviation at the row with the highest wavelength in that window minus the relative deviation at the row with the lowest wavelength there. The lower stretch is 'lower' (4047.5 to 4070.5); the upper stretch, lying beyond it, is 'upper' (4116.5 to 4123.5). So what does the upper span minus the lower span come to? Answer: -0.21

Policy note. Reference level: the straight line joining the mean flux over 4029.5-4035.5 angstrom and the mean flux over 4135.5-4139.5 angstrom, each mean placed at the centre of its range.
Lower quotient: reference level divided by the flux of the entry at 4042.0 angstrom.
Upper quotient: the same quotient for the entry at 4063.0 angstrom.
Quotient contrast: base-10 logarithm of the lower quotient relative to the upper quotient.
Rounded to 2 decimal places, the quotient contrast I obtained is -0.27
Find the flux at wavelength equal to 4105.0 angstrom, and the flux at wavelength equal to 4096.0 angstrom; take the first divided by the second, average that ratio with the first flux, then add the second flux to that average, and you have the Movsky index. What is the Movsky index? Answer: 1.40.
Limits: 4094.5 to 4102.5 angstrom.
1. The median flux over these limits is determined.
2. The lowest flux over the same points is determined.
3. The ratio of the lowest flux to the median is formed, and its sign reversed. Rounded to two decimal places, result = -0.68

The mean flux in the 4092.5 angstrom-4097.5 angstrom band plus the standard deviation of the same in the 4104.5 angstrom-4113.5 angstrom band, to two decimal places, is 0.70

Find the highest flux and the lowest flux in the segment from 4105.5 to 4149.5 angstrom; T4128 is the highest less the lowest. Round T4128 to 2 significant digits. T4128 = 0.36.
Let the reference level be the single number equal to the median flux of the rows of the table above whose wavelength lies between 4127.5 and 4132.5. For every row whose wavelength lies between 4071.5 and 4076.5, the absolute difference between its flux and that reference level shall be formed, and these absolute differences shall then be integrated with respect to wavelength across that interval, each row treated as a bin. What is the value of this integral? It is 0.6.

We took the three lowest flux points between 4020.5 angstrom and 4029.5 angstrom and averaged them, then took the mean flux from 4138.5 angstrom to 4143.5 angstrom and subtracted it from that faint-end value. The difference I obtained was -0.017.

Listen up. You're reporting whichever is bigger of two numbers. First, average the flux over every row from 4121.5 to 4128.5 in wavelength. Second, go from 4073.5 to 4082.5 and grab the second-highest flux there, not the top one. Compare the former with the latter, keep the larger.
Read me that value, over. 0.68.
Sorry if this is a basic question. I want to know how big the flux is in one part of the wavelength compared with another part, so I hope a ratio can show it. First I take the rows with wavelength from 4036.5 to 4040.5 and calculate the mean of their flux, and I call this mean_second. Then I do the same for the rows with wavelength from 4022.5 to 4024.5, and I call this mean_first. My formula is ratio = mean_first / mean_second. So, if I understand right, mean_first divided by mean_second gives 1.03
